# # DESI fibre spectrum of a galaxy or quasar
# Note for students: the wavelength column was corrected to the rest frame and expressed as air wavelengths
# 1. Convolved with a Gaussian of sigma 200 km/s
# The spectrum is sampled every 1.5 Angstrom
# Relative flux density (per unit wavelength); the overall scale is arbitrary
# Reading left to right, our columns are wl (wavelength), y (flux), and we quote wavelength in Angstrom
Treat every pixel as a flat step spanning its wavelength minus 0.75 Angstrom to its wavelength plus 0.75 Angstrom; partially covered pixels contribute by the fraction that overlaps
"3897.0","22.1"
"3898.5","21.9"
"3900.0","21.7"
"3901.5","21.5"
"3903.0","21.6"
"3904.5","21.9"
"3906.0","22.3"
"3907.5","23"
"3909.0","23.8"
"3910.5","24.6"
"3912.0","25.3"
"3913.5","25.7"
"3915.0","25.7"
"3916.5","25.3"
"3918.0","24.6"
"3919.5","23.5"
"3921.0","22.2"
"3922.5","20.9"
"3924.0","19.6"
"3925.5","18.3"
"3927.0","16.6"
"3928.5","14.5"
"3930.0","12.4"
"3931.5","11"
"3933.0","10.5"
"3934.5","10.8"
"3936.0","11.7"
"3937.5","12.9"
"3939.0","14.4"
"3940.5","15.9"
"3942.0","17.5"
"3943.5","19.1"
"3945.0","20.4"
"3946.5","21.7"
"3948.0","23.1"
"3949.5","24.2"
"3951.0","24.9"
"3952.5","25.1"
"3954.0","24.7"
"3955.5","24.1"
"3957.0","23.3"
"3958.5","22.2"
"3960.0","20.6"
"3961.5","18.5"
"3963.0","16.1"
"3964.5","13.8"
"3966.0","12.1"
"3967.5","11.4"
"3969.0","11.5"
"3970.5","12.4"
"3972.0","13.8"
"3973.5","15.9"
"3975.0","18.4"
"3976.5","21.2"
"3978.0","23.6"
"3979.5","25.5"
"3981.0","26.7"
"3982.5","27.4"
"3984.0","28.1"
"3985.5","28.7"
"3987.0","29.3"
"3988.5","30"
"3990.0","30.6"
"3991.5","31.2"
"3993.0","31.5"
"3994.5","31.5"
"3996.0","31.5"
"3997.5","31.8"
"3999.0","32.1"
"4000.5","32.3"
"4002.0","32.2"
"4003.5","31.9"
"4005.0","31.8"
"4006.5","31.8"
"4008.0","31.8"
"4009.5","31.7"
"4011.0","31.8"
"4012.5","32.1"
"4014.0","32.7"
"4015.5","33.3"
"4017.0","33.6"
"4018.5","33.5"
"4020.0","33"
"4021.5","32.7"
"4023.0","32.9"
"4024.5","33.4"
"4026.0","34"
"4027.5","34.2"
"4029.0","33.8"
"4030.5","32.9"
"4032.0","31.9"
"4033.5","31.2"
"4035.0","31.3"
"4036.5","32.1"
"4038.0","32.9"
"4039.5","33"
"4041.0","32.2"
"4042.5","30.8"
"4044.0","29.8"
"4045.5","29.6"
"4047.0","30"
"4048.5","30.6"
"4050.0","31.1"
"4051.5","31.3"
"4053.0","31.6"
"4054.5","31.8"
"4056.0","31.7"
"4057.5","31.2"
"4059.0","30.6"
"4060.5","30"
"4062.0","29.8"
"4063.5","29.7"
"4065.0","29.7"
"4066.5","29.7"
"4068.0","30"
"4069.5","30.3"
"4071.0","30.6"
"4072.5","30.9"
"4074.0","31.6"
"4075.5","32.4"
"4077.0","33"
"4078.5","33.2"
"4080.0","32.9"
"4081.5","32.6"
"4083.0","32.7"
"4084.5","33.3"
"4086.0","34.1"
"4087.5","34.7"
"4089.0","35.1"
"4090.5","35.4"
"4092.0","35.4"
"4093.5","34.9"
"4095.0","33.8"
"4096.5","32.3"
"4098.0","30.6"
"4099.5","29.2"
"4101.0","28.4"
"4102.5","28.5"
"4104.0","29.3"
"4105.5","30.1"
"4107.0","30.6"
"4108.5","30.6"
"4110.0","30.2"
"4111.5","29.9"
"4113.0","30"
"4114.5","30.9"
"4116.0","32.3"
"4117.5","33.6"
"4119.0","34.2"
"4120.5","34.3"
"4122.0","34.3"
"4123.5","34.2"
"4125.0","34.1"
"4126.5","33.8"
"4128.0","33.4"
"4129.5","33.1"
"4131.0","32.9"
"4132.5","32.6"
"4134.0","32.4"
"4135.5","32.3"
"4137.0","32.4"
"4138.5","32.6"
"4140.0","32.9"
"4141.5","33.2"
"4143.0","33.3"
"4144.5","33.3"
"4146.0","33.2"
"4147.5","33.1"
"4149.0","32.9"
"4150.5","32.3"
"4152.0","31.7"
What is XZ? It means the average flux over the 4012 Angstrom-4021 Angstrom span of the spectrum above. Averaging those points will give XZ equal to 33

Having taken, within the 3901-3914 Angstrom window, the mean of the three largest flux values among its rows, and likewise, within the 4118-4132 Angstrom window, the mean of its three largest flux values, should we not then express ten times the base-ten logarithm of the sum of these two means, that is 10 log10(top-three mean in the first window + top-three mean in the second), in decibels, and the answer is 17.7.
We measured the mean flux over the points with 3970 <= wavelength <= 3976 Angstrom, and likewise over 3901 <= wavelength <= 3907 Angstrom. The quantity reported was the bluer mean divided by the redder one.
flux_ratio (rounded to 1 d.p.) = 1.4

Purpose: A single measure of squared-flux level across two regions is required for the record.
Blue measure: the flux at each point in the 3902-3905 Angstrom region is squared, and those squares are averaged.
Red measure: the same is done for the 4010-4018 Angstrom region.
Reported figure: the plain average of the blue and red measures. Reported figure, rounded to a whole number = 771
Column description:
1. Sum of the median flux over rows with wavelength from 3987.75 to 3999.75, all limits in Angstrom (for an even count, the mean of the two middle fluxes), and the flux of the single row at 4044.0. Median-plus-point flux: 61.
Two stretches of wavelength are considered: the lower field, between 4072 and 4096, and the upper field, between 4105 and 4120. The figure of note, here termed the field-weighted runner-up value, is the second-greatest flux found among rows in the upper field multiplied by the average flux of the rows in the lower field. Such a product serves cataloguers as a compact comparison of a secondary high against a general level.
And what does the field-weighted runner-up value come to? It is 1126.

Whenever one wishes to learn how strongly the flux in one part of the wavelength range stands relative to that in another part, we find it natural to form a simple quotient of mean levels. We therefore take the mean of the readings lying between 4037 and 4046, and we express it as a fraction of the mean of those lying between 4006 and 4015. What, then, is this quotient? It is 1.0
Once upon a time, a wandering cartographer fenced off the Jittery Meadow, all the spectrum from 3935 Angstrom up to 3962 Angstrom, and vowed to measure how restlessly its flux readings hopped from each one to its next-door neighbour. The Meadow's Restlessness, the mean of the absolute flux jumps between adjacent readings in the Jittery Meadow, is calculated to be 1.2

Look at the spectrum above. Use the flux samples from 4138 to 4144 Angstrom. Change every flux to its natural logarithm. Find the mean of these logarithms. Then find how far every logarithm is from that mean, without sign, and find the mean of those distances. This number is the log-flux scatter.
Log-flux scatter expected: 0.008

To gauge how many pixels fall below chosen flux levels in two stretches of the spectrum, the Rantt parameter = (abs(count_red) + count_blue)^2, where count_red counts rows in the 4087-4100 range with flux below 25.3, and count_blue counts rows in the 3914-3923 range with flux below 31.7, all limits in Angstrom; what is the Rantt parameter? 36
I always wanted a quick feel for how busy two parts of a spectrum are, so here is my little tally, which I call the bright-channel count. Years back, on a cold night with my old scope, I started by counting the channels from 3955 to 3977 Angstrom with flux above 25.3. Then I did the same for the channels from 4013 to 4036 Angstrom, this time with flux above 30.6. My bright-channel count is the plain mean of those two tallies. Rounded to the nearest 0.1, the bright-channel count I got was 7.5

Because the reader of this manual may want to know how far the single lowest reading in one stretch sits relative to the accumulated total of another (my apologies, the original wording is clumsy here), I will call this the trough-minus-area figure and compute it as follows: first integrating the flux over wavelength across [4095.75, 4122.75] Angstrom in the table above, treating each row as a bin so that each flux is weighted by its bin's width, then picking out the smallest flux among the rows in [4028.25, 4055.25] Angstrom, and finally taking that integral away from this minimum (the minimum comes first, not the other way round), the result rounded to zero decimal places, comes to -809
